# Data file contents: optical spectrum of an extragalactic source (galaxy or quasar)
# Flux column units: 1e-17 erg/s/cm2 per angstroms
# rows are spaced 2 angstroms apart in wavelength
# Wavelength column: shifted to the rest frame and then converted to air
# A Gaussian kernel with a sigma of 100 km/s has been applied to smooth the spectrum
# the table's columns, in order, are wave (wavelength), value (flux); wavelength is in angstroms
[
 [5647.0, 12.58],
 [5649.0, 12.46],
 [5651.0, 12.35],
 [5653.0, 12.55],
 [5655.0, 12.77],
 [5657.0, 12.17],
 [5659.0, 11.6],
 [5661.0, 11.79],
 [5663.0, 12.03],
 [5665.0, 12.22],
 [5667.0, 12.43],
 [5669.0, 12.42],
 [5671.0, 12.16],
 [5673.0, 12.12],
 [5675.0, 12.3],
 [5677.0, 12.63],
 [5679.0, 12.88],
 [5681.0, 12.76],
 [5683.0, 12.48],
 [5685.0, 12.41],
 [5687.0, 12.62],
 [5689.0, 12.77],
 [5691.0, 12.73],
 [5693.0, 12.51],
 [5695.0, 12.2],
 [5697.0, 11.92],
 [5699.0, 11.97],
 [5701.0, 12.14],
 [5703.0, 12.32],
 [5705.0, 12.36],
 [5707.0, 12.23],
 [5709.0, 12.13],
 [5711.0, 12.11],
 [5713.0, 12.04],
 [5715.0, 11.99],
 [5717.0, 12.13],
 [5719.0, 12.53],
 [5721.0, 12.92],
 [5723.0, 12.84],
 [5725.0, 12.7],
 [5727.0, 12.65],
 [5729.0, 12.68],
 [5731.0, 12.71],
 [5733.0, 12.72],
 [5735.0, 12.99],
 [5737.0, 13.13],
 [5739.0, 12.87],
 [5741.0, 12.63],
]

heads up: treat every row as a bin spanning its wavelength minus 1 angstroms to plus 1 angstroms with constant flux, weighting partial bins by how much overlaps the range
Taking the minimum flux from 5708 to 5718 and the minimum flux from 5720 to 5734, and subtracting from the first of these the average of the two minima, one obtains -0.33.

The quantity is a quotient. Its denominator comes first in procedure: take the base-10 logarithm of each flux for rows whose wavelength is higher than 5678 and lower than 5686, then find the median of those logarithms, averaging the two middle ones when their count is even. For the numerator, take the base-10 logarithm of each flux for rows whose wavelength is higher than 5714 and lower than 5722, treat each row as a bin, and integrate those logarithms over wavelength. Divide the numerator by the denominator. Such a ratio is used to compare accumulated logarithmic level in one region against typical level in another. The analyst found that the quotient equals 7.94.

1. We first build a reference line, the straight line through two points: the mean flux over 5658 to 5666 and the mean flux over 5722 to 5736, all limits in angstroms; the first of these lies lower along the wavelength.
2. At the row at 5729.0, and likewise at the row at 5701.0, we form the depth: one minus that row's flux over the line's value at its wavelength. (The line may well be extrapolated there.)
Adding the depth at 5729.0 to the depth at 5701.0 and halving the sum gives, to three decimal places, 0.014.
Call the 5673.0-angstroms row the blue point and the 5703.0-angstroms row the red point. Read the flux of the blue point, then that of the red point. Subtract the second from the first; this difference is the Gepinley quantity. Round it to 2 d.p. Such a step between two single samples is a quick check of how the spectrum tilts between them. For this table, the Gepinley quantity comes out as -0.20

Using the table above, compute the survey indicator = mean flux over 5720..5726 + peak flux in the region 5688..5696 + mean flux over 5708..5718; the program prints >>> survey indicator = 37.7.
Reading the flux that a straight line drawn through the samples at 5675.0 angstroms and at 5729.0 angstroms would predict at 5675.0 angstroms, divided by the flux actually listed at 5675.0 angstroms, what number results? 1.00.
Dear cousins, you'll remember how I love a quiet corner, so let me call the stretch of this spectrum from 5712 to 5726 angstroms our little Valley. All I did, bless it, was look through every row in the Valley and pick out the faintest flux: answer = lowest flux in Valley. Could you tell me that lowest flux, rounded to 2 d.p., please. 11.99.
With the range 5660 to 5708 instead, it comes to 11.79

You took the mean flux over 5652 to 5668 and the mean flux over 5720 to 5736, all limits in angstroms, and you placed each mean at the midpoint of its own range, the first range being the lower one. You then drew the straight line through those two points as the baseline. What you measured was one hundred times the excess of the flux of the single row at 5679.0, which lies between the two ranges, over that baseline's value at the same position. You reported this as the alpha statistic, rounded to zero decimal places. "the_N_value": 52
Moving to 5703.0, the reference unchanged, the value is -24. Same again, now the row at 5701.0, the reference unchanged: -41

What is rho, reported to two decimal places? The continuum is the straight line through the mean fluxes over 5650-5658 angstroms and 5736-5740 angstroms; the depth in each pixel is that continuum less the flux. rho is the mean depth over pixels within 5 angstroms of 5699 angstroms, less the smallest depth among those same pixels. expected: 0.18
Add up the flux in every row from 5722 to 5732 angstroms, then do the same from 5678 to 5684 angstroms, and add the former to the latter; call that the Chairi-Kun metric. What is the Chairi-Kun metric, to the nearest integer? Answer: 102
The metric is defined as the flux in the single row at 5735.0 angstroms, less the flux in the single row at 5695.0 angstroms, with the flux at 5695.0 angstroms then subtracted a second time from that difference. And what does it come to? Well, -11.4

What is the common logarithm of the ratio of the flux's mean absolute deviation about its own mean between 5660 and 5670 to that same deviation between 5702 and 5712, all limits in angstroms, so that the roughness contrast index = 0.39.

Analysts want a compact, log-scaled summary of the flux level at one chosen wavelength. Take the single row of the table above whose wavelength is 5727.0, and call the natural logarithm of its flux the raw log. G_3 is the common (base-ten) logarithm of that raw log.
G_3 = 0.404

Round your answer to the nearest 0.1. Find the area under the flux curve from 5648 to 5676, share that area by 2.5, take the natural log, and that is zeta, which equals 4.9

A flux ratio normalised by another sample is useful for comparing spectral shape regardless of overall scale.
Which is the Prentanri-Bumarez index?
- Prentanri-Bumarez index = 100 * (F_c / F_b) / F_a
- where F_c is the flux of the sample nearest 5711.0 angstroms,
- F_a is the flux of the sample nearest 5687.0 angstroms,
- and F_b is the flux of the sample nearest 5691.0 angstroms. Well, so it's 7.5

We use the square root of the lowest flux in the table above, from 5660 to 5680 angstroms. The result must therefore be 3.434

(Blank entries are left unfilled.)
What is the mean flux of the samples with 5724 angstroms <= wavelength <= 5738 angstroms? 12.8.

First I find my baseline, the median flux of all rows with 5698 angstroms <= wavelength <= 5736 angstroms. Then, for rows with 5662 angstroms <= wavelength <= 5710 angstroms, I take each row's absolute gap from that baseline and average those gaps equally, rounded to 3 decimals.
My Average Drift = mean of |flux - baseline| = 0.219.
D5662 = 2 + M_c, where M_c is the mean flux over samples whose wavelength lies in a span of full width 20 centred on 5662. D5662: 14.21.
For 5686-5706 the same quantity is 14.35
